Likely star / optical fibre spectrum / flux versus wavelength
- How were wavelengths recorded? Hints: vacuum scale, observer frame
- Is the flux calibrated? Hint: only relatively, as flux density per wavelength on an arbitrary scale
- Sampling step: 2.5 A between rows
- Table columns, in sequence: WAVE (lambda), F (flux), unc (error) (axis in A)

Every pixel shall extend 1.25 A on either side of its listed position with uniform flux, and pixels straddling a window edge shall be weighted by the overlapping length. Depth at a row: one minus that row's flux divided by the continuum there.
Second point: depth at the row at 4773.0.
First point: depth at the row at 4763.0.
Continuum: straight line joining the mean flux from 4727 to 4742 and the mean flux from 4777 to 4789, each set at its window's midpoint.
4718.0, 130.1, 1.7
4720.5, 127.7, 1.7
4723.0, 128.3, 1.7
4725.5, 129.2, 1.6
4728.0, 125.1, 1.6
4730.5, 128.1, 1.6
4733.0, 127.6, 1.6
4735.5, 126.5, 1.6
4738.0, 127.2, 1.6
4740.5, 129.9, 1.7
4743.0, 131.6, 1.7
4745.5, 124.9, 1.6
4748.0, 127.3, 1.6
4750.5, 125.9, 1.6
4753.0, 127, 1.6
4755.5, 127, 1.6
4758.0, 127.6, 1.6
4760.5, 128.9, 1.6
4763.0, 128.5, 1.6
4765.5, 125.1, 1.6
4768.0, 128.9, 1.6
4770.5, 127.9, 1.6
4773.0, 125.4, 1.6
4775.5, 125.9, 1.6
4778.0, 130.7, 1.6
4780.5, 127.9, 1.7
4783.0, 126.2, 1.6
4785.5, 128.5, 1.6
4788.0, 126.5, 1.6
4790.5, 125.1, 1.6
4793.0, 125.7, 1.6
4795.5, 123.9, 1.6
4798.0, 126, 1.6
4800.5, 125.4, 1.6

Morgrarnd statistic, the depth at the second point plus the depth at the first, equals 0.013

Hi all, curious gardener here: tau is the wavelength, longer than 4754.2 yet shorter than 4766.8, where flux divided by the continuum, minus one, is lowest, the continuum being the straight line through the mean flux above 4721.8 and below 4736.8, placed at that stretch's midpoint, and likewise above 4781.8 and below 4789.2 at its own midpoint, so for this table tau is 4765.5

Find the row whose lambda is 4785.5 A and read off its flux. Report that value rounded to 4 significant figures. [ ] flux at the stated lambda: 128.5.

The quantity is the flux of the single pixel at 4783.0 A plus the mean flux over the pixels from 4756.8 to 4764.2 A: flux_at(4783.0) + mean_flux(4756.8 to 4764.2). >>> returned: 254.5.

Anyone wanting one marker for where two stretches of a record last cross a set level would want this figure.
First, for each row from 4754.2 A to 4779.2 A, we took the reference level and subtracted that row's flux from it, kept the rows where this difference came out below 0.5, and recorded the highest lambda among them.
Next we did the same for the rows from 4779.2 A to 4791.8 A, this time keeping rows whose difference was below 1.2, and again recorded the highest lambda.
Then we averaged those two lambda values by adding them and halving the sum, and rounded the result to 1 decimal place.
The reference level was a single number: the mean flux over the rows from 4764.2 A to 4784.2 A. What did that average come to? 4783.0 A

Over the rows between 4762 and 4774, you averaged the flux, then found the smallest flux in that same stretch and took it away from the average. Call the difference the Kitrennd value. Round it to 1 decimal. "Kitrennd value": 2.1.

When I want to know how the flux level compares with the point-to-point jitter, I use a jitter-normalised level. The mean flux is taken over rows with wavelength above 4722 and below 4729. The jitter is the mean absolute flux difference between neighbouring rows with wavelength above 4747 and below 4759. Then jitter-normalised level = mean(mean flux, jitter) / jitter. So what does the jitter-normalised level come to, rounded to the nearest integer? 83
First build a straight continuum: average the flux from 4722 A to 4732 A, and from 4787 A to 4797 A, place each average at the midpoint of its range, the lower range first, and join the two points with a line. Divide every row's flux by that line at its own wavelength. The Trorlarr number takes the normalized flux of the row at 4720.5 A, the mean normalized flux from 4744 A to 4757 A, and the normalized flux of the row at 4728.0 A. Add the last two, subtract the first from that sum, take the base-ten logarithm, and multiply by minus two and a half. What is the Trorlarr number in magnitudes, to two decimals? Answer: 0.02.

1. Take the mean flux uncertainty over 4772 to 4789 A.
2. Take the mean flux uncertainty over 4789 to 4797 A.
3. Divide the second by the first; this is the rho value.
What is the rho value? 0.99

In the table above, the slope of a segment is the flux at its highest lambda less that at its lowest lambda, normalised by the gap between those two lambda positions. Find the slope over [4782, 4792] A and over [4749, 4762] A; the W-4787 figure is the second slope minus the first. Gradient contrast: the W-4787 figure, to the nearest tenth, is 0.4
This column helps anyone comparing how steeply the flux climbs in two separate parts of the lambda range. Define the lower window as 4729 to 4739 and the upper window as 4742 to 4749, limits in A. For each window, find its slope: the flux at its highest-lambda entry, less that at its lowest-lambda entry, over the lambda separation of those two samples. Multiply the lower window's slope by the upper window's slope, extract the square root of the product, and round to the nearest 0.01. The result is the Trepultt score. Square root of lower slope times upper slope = 0.32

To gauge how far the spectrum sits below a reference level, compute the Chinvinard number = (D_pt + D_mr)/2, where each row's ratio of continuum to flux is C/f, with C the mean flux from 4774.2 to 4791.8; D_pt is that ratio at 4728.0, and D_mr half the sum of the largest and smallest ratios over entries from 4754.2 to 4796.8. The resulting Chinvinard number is 1.009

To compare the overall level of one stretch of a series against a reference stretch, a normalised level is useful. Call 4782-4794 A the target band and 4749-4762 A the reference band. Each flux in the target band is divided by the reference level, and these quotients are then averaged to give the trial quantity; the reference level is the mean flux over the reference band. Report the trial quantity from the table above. 0.993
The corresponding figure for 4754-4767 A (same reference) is 1.001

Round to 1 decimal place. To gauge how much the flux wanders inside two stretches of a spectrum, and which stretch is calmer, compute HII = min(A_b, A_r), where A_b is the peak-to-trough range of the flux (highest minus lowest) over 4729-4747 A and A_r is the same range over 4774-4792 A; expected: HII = 5.6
